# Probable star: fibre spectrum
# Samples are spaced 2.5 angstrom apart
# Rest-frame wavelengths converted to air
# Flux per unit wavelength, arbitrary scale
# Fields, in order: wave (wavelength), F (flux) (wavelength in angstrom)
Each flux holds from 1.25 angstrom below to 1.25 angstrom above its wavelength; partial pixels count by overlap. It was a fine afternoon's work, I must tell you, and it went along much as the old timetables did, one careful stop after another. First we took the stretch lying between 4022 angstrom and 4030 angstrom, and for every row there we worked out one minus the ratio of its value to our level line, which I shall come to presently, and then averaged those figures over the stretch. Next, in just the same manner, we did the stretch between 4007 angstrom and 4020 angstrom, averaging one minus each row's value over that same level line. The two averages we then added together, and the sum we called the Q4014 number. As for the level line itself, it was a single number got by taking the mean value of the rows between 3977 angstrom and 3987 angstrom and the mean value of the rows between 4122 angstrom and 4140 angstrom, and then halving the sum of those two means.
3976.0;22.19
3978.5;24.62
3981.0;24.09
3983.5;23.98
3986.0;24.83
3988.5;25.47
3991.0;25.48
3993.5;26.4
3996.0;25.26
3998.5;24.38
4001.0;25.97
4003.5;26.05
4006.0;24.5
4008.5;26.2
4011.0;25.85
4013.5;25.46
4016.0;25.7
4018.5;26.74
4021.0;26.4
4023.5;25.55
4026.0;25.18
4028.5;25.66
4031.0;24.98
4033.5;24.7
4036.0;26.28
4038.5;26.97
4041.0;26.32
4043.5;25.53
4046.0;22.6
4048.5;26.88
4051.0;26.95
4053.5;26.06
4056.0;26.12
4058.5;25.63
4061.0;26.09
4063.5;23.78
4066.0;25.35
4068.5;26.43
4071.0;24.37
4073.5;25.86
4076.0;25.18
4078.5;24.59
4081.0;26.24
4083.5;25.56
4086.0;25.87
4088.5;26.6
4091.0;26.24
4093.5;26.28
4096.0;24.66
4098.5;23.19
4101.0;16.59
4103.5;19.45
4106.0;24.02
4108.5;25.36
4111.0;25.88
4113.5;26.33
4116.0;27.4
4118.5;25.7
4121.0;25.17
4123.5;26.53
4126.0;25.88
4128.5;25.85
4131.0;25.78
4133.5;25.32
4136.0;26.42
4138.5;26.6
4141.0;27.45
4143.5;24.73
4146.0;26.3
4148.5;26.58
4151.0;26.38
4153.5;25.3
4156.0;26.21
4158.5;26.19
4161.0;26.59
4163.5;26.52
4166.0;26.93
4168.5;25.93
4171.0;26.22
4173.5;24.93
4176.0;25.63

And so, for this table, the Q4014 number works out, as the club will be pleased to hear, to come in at -0.04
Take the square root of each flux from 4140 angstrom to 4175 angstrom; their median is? 5.12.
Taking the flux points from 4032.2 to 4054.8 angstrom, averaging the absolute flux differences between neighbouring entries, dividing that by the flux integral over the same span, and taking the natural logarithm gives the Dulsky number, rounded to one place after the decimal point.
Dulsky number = -6.0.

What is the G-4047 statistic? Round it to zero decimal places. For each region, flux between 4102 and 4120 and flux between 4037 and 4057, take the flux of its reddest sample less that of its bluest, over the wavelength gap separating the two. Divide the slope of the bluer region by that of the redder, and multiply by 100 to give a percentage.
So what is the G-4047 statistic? -12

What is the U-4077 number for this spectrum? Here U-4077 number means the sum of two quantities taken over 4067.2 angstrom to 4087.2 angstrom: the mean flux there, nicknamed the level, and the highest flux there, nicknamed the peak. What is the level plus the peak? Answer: 51.94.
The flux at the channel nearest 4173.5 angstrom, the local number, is 24.93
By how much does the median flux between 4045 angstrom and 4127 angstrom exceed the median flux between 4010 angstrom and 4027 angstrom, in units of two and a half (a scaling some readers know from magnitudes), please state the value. 0.064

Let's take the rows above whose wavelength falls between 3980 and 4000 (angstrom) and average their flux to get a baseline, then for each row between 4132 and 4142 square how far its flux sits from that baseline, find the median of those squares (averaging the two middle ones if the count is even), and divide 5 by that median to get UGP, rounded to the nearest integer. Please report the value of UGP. 2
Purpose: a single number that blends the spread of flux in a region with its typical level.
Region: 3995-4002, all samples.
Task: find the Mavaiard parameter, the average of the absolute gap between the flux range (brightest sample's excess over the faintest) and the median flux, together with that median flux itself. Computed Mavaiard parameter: 24.5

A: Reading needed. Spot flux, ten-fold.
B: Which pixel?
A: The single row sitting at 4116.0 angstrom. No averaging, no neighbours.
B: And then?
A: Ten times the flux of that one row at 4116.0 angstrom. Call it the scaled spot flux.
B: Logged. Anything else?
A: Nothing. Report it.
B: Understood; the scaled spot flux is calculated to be 274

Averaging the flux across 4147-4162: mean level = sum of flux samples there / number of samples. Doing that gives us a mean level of 26.2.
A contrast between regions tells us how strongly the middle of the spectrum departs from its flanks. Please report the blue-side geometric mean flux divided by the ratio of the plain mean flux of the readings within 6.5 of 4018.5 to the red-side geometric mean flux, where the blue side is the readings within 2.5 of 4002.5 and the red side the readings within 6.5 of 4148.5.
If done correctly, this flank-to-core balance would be 25.9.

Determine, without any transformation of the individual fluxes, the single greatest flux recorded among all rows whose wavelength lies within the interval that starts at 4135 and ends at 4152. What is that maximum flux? 27.45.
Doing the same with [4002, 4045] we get 26.97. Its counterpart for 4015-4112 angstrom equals 26.97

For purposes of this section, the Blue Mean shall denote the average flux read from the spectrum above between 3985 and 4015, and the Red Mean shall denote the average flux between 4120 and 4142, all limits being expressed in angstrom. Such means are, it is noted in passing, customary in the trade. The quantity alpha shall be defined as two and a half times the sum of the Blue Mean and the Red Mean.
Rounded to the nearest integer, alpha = 129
